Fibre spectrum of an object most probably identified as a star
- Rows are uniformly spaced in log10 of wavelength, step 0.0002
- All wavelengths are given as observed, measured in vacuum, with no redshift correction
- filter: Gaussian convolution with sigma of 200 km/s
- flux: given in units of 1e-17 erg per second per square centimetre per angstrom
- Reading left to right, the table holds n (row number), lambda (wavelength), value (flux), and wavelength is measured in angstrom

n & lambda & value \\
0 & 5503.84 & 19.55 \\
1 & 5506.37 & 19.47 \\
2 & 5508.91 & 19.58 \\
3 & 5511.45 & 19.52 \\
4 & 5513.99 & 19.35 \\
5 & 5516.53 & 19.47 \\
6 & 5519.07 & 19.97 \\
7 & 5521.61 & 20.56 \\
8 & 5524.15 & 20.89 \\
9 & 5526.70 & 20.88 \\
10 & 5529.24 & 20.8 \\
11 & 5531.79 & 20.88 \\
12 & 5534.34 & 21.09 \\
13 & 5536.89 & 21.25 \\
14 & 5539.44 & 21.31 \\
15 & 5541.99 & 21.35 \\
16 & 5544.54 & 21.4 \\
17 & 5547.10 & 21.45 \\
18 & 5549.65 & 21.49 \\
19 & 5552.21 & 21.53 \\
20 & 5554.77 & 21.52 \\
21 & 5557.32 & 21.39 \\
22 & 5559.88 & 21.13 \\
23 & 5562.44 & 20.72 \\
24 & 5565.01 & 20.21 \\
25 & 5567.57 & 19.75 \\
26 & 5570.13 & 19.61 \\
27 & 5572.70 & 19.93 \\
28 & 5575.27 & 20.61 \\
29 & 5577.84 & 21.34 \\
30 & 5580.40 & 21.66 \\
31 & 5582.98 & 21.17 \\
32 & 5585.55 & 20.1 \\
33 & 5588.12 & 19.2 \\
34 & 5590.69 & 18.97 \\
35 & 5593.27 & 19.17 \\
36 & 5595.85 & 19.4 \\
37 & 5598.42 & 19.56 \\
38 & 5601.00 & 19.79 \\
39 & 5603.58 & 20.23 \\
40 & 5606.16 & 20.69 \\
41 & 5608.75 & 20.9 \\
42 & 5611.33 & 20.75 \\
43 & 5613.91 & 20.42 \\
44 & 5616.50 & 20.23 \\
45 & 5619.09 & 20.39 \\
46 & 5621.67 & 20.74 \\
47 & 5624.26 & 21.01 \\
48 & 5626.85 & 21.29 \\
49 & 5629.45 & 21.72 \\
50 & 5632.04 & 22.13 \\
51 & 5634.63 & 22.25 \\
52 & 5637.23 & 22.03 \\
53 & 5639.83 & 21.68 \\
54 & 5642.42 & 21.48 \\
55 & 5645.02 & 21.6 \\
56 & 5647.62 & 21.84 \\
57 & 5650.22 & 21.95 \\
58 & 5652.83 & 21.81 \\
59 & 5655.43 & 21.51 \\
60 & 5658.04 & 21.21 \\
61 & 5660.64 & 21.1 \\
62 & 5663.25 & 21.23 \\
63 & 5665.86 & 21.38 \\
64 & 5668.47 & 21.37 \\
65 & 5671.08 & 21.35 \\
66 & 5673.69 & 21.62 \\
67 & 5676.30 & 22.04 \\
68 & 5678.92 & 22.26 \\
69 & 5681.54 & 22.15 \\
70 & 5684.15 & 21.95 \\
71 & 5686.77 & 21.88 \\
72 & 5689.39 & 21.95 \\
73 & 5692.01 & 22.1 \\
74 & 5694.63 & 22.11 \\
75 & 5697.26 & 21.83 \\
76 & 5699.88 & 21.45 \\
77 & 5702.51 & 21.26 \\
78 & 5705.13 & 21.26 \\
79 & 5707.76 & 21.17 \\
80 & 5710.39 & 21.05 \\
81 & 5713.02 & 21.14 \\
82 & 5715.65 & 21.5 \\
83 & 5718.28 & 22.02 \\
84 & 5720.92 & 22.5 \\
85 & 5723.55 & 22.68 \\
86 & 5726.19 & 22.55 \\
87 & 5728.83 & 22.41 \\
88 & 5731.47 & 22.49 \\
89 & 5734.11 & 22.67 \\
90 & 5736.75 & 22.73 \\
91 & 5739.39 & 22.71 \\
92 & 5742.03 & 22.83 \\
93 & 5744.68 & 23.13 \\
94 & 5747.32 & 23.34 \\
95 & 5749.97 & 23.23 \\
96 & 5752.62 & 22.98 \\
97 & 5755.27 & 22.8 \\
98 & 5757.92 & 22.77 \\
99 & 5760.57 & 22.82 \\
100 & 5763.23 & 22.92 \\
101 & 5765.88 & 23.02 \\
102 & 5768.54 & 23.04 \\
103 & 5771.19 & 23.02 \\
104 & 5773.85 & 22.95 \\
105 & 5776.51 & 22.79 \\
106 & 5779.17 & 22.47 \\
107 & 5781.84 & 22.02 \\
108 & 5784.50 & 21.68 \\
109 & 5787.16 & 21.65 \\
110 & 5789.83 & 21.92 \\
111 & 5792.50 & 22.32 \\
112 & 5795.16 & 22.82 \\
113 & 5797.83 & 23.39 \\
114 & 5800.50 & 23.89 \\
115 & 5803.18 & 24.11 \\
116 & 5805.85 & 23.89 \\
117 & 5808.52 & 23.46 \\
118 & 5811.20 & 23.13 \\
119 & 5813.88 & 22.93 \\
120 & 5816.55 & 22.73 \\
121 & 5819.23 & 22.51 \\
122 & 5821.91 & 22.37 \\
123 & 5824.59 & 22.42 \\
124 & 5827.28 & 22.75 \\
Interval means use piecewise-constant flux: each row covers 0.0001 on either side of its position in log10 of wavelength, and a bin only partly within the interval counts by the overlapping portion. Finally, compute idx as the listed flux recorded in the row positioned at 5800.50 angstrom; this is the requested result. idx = 23.89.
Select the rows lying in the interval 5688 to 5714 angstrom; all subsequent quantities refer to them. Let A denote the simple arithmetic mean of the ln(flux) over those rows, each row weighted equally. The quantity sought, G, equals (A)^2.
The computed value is 9.4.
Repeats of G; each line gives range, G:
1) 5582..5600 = 8.9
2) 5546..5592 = 9.2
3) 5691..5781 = 9.7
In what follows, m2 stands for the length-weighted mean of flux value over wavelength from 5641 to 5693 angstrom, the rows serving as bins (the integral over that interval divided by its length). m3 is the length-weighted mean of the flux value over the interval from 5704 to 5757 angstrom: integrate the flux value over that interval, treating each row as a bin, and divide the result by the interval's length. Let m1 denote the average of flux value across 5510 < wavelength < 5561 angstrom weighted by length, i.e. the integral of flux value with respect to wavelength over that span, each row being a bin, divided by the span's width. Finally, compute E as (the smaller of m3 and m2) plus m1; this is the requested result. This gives 42.5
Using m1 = 20.9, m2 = 21.7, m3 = 22.4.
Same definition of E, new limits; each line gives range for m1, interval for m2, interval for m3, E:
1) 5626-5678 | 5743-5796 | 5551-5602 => 42.0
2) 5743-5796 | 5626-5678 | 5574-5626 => 43.0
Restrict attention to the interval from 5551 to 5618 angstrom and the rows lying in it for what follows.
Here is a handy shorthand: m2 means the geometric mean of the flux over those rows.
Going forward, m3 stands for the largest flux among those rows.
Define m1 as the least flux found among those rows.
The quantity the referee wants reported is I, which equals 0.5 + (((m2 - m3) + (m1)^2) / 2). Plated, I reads 180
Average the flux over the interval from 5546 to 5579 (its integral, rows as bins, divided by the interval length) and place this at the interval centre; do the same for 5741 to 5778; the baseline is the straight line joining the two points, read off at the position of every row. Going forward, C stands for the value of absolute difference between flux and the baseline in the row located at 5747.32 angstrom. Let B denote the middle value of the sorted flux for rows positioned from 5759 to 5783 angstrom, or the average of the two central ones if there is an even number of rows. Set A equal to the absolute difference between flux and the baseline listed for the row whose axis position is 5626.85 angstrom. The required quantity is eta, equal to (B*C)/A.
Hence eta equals 50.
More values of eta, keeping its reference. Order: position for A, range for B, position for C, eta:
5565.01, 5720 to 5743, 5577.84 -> 13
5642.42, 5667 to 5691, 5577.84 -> 37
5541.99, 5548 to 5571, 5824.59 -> 35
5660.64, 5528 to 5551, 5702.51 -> 29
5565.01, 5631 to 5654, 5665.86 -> 20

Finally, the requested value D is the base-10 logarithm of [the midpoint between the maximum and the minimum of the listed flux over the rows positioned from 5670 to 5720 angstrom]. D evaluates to 1.34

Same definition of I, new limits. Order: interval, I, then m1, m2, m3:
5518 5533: 200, 19.97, 20.7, 20.89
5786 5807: 234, 21.65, 23.0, 24.11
